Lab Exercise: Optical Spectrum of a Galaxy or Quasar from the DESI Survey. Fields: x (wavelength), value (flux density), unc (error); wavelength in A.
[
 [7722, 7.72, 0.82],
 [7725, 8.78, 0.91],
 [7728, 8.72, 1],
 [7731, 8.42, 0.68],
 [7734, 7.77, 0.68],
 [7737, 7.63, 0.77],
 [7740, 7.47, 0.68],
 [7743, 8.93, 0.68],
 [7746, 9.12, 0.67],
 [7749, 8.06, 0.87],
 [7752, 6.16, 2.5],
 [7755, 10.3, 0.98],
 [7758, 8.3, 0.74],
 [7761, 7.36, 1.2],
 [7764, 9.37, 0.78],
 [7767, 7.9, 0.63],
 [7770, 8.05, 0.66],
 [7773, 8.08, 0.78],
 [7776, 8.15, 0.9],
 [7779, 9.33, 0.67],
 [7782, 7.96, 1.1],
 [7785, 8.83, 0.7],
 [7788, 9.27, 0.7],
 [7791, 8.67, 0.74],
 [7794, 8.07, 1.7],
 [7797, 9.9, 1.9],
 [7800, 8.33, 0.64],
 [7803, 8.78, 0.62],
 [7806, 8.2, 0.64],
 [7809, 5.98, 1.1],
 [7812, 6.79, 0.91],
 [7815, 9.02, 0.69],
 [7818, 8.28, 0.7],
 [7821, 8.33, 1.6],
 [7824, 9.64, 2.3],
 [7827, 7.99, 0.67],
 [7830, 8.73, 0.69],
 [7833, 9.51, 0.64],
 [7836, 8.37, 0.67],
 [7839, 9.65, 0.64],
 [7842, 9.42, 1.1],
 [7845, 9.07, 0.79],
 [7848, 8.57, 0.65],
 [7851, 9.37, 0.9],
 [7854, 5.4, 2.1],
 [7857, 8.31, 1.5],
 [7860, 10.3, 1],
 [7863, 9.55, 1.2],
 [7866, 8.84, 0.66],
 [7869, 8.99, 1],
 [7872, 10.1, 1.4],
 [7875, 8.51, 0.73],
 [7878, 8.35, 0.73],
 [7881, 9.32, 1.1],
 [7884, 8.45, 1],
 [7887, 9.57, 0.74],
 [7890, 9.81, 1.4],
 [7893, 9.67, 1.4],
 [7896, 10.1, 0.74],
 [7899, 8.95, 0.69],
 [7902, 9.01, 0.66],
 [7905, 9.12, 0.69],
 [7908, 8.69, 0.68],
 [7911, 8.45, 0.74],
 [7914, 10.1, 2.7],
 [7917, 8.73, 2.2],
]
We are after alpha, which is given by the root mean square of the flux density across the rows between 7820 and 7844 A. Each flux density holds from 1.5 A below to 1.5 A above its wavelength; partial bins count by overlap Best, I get 9.0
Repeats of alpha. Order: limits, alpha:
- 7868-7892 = 9.2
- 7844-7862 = 8.6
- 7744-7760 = 8.5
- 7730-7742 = 7.8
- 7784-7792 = 8.9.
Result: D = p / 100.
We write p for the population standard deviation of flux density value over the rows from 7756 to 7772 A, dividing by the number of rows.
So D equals 0.0066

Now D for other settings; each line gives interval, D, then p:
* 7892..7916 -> 0.0059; 0.6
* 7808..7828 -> 0.0116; 1.2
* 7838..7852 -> 0.0037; 0.4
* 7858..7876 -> 0.0066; 0.7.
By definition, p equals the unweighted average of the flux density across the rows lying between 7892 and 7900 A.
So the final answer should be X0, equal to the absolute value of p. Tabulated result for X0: 9.57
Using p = 9.6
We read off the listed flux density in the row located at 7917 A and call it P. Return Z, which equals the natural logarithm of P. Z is 2.17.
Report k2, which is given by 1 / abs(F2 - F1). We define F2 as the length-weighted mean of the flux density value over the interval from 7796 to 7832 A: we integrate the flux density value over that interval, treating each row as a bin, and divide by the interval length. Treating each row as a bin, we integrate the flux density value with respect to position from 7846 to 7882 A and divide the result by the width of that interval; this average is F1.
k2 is 2.1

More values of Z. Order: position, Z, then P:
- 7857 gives 2.12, 8.31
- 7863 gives 2.26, 9.55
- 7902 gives 2.20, 9.01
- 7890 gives 2.28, 9.81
